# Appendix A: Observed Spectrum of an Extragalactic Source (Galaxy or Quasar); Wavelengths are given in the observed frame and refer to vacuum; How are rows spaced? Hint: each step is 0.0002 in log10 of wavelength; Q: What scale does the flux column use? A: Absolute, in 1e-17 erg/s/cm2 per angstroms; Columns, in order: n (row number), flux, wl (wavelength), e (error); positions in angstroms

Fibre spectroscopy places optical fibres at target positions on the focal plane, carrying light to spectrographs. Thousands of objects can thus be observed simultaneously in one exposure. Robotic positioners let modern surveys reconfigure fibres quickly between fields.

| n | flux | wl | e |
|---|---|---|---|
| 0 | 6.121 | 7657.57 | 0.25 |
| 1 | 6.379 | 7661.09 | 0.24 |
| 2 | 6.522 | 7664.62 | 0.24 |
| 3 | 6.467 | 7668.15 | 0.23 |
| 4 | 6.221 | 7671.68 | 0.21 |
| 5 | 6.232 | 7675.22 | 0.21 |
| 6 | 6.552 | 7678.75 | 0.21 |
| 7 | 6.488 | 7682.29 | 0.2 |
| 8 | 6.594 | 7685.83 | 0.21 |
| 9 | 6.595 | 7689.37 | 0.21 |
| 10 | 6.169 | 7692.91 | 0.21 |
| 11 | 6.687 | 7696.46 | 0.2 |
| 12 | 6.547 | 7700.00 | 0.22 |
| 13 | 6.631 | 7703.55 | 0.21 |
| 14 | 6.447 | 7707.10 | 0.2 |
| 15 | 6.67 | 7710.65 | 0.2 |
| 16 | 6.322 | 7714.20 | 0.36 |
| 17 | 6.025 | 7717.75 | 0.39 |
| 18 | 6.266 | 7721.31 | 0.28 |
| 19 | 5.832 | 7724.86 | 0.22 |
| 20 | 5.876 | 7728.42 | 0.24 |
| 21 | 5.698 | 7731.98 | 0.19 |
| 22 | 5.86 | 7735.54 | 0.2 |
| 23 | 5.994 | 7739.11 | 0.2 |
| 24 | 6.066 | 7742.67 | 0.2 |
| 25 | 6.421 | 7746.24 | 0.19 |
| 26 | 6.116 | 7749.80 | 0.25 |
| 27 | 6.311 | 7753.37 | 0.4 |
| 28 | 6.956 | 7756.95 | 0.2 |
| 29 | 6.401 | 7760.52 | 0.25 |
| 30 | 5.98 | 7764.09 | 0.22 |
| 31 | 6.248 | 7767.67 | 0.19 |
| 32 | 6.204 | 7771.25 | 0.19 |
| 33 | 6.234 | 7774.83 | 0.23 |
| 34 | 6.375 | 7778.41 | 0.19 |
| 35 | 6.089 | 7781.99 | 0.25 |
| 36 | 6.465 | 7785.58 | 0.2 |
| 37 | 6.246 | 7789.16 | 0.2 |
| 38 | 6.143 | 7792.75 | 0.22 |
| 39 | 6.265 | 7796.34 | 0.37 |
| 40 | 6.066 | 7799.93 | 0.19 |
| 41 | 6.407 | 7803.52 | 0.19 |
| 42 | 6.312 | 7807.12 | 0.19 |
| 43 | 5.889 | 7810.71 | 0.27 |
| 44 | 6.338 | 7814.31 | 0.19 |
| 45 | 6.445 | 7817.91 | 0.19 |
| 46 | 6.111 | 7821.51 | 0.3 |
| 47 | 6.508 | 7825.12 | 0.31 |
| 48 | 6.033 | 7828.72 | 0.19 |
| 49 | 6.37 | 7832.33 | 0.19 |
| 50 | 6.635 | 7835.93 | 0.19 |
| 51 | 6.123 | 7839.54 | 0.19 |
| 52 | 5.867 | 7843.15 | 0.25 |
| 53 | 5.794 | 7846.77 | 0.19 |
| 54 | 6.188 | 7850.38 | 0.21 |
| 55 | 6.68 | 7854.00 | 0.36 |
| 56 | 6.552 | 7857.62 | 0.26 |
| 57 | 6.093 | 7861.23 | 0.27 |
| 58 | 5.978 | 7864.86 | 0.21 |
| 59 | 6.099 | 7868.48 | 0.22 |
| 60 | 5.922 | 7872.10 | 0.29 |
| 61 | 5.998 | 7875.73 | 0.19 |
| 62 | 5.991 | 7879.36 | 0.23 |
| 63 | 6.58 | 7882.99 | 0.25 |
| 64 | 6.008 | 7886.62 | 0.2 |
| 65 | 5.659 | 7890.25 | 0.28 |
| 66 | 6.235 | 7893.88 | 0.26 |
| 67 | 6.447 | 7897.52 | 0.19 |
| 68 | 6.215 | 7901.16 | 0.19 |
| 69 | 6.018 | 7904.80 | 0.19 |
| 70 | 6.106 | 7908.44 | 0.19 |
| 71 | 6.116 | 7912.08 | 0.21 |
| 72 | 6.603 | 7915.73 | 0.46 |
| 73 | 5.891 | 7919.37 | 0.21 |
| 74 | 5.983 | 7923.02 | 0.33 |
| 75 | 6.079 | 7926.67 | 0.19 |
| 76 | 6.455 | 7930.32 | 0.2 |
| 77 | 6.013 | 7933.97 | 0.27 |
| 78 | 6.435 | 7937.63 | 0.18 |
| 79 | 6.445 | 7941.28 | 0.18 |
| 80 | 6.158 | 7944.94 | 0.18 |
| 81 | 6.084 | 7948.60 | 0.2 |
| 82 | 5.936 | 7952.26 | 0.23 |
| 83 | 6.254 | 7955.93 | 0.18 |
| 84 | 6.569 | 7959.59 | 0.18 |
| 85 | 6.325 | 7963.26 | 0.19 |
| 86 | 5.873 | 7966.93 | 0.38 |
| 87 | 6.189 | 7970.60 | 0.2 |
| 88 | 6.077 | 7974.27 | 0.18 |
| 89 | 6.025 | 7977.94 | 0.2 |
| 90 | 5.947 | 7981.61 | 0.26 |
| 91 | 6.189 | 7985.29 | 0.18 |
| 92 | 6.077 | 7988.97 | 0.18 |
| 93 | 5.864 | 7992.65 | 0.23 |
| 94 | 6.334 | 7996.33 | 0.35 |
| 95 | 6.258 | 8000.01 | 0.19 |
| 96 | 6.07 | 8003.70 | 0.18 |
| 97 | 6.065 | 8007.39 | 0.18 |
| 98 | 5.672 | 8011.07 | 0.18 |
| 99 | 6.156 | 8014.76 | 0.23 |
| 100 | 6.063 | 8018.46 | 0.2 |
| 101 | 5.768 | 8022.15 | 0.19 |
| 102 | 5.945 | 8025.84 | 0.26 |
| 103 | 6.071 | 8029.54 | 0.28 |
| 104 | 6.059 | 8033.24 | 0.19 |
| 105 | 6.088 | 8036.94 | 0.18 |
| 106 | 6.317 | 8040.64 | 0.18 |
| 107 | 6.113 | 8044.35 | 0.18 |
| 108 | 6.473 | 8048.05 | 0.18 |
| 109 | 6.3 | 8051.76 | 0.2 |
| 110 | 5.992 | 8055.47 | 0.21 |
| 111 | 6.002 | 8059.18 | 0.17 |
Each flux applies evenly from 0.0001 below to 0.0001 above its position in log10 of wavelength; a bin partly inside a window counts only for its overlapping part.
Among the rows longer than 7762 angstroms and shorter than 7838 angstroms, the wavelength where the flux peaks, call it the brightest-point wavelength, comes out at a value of 7835.93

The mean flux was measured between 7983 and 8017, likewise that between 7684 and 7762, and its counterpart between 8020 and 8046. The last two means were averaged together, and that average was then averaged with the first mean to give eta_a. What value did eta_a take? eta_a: 6.12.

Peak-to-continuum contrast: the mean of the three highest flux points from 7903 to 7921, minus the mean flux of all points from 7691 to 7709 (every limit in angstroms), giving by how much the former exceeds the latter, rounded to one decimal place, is -0.2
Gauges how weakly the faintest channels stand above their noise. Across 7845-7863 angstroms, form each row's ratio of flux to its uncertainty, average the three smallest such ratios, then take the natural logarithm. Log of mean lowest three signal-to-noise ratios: 3.10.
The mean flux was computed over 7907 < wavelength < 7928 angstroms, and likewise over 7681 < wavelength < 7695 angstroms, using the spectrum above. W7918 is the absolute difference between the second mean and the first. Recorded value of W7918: 0.33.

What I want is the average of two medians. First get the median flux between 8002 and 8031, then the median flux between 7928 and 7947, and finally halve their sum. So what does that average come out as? 6.25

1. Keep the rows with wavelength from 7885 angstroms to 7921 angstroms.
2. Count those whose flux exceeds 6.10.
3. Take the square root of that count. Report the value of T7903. 2.4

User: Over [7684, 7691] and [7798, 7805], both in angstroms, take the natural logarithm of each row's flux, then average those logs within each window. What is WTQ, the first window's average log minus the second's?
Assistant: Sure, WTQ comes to 0.06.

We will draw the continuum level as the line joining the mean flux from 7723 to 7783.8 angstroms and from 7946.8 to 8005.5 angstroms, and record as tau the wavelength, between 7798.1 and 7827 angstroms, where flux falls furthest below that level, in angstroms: 7810.71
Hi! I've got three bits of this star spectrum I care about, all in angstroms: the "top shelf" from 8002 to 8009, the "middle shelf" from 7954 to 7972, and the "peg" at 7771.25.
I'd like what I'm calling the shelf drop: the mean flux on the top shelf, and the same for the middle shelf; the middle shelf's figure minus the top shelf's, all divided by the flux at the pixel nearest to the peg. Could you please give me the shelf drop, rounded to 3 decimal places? 0.028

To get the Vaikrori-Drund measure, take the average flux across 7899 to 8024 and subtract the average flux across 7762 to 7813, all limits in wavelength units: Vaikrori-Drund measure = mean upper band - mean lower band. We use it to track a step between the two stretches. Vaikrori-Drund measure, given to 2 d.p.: -0.08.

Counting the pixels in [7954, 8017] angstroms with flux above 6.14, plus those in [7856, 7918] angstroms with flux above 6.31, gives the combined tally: 12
